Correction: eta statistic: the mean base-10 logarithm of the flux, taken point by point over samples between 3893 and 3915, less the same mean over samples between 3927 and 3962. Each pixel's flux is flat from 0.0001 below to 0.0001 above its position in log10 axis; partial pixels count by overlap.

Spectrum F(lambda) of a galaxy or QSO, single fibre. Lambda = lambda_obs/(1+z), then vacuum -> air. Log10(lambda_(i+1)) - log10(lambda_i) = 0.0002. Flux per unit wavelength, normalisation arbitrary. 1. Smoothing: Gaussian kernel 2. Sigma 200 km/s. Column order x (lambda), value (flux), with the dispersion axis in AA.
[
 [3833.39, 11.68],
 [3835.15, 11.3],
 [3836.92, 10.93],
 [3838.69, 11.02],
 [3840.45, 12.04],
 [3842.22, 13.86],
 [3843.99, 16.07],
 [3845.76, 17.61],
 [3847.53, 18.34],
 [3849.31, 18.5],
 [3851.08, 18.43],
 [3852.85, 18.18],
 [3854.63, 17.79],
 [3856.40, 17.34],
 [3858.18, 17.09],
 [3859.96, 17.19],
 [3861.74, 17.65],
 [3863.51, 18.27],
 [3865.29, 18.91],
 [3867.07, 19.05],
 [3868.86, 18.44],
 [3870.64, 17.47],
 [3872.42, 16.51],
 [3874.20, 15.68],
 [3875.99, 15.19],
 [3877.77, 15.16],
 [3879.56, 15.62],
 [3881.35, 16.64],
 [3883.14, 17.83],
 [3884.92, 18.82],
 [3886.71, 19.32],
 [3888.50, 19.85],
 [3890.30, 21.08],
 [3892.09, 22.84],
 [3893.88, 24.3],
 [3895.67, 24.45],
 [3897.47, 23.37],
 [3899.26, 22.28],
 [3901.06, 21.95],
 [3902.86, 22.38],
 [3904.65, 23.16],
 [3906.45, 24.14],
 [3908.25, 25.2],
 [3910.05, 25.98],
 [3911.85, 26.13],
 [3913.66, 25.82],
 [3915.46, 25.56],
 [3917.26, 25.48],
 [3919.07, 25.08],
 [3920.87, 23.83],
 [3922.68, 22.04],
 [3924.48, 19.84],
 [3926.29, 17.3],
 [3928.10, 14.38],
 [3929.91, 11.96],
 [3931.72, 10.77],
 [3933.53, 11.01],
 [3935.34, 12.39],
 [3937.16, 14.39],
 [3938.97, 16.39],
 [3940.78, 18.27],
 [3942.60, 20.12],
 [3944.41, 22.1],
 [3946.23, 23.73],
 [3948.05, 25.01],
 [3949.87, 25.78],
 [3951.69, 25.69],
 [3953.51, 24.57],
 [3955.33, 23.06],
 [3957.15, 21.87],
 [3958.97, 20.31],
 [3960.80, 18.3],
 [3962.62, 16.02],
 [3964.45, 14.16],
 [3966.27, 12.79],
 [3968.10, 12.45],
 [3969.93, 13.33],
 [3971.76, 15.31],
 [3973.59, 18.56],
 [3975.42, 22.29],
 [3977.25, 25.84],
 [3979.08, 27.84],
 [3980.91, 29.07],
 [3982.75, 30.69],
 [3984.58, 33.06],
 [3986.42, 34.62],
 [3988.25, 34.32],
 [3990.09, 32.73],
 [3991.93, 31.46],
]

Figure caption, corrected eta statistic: 0.12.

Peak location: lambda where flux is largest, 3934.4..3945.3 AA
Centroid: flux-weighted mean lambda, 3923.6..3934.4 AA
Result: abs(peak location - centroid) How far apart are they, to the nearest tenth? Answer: 16.1 AA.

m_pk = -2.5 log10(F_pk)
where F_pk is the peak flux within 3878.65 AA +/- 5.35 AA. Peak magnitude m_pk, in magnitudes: -3.13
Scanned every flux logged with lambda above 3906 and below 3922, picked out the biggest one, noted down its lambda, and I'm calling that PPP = 3911.85 AA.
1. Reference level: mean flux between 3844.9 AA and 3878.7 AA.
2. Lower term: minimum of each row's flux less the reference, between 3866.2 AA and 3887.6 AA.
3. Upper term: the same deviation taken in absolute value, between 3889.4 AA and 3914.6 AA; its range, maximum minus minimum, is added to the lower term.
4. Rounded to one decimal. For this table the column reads 2.7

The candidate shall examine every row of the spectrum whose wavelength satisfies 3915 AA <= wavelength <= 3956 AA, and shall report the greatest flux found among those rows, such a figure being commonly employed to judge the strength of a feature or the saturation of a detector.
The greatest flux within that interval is 25.78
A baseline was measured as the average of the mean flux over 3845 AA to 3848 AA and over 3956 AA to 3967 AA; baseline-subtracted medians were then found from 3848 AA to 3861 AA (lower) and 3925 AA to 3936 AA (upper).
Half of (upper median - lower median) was -3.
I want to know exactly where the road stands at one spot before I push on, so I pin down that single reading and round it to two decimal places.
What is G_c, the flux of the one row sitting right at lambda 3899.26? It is 22.28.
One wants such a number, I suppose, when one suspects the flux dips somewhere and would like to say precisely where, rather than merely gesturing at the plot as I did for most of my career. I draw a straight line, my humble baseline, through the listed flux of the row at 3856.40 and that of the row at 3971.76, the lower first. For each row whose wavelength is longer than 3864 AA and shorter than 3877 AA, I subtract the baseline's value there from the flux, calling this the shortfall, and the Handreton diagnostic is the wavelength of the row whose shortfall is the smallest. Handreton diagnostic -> 3875.99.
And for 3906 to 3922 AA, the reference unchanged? 3920.87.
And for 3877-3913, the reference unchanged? 3877.77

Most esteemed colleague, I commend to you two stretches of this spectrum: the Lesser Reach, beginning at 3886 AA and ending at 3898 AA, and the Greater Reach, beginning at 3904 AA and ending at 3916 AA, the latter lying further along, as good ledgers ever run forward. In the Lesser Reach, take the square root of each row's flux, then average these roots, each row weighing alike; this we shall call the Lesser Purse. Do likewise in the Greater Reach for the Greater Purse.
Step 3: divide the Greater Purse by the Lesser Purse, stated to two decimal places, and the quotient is 1.07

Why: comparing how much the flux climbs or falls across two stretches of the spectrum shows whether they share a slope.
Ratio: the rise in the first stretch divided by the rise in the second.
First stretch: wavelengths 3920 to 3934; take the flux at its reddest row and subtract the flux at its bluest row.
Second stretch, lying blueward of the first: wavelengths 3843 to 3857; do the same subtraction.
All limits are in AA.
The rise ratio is -10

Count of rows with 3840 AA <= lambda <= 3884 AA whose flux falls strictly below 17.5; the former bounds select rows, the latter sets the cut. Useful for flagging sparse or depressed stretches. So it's 13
